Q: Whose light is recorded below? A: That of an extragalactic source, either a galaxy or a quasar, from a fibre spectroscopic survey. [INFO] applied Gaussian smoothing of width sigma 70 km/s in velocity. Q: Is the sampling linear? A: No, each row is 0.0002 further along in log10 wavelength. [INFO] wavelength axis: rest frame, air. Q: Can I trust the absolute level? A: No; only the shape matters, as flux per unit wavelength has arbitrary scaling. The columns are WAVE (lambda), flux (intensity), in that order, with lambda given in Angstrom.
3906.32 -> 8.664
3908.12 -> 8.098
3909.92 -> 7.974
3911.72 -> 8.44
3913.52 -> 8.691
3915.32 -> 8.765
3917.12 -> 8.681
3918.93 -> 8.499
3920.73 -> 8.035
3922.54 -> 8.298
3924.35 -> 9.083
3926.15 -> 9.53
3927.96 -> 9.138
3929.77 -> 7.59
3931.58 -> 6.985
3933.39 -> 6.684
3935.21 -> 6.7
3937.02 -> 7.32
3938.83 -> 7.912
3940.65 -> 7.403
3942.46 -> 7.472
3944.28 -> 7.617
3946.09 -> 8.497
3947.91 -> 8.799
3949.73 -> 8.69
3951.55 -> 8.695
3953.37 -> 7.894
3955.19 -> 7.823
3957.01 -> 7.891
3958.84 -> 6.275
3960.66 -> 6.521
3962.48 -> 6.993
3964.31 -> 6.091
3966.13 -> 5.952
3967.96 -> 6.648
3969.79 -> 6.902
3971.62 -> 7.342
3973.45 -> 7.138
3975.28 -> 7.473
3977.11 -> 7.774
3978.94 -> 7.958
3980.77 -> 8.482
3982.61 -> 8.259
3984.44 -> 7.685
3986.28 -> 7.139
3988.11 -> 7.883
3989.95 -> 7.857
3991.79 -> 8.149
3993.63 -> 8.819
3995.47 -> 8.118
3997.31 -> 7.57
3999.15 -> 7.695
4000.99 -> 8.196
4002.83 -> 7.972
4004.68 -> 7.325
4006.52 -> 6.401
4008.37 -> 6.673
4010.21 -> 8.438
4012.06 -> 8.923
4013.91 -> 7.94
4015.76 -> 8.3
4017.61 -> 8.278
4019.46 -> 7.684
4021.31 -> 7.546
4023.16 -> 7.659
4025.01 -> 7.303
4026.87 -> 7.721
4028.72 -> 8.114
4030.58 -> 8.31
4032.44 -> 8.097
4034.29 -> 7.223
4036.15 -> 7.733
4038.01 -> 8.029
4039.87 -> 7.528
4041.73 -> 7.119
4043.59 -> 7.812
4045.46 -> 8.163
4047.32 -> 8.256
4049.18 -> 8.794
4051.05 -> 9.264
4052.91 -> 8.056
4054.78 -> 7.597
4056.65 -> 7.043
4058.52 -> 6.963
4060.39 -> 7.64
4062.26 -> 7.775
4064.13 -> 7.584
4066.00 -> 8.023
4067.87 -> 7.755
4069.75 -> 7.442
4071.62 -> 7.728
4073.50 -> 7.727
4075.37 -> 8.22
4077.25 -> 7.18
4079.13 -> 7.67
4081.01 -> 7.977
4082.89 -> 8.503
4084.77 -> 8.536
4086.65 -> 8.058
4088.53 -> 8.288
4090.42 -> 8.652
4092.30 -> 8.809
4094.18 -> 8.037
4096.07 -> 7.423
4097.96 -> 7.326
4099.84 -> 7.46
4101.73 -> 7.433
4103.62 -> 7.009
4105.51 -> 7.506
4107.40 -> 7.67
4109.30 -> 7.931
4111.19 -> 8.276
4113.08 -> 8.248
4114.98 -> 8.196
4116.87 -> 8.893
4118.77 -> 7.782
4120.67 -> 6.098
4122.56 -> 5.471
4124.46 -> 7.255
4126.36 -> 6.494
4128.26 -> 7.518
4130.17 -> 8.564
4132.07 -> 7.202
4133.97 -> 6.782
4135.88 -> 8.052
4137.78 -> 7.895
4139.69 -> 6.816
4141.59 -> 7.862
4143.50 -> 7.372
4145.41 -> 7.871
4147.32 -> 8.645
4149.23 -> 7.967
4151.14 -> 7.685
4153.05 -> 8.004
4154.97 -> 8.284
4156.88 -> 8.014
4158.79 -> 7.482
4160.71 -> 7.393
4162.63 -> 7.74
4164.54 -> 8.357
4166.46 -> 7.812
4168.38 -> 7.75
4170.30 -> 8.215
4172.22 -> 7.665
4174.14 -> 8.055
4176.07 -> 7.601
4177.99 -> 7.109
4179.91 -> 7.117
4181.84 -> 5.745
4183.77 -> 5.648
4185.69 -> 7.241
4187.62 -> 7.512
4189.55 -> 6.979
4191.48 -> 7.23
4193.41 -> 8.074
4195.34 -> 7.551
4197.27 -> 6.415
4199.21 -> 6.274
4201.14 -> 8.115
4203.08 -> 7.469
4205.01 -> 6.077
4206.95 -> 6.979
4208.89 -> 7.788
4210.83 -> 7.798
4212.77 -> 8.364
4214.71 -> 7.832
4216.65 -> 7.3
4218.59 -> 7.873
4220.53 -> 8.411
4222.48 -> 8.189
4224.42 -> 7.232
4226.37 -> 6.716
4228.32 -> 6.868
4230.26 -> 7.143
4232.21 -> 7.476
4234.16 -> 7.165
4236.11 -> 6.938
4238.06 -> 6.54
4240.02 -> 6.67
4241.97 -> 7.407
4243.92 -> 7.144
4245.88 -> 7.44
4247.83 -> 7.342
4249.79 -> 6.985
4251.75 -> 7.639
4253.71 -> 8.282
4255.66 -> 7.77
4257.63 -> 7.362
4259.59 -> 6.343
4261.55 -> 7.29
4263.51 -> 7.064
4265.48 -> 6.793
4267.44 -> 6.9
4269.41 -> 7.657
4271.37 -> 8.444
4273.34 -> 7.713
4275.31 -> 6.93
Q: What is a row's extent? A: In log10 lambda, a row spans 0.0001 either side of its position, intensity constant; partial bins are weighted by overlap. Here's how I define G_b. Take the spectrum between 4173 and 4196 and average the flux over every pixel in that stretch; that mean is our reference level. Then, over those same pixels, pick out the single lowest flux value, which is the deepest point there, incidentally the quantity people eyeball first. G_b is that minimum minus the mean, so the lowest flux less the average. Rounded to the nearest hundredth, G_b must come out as -1.51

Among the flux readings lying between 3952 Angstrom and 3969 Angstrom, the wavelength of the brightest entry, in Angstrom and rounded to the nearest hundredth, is 3953.37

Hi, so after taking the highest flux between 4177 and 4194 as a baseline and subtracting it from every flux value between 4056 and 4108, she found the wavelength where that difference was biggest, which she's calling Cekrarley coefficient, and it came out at 4092.30 Angstrom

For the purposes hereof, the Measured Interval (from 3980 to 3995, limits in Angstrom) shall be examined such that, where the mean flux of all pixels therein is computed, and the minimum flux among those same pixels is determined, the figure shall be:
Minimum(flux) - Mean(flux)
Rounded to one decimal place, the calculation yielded -0.9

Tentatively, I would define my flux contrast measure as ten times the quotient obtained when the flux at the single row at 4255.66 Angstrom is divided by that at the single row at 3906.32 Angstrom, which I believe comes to 9.0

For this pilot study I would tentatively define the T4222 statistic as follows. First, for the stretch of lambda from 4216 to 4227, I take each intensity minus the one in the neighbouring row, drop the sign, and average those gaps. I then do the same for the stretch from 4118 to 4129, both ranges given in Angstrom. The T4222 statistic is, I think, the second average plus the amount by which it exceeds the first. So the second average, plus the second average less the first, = 1.8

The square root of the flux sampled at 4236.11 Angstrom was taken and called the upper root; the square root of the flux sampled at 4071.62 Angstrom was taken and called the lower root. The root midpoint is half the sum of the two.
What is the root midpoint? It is 2.71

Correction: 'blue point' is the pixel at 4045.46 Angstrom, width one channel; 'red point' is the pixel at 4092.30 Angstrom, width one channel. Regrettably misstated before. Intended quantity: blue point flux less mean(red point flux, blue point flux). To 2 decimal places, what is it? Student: -0.32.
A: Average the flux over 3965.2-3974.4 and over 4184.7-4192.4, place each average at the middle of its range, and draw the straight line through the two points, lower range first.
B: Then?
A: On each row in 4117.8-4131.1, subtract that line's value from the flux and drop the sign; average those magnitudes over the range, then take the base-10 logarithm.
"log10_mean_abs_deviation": -0.072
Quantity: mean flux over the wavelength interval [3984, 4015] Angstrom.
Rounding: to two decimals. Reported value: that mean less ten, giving -2.19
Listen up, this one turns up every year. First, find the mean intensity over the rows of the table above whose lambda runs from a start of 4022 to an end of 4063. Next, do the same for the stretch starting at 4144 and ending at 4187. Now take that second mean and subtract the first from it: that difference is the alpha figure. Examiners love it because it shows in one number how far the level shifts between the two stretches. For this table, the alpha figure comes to -0.22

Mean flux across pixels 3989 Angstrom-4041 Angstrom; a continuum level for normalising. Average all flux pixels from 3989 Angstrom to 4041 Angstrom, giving 7.84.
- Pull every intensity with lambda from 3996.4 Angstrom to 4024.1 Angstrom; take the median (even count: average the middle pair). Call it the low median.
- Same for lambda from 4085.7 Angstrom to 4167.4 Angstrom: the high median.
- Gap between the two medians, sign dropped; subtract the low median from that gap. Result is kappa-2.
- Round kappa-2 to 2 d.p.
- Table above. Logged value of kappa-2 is -7.58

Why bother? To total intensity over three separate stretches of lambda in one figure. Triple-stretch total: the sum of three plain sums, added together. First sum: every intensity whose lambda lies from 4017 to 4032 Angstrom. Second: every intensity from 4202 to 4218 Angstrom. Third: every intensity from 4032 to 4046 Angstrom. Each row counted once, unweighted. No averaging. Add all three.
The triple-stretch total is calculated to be 184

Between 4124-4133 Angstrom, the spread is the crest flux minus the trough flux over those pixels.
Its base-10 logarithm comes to 0.3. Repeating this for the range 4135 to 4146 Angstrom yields 0.1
